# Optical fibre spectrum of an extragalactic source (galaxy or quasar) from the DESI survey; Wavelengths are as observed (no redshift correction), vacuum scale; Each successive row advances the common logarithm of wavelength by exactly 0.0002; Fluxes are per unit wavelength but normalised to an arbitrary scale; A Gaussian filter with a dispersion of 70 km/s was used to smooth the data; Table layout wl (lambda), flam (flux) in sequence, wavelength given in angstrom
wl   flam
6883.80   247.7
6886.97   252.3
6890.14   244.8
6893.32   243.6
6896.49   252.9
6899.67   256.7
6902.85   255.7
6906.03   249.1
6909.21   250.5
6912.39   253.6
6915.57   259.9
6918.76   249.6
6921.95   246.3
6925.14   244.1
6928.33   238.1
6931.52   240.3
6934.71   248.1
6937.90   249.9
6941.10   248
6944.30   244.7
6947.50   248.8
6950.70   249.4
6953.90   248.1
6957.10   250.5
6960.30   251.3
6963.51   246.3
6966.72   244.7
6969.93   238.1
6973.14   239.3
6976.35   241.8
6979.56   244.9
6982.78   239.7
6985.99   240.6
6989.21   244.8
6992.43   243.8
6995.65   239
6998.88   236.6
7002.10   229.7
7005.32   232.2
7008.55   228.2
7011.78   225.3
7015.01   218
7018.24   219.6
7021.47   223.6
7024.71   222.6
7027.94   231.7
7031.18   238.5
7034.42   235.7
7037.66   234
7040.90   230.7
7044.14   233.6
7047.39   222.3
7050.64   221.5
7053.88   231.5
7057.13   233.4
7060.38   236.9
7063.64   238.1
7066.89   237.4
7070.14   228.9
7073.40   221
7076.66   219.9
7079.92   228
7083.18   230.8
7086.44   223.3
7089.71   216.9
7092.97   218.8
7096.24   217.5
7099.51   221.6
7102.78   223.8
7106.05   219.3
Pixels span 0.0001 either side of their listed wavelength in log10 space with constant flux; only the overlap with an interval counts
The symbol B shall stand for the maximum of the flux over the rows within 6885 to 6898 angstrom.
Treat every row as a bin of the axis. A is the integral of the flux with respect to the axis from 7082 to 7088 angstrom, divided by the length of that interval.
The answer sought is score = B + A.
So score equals 480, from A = 227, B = 252.9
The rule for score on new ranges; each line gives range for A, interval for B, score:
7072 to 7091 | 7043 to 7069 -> 462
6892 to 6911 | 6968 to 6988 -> 496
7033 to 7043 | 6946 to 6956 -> 483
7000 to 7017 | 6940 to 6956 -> 476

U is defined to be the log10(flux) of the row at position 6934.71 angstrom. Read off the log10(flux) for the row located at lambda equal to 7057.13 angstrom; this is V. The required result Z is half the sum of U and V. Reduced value 2.381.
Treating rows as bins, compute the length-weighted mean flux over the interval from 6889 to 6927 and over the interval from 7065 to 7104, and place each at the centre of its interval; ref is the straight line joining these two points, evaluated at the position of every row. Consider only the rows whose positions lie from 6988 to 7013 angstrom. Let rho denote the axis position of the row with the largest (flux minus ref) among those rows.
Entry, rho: 6989.21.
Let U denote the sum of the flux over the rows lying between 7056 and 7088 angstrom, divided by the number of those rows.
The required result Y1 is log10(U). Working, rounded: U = 230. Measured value 2.36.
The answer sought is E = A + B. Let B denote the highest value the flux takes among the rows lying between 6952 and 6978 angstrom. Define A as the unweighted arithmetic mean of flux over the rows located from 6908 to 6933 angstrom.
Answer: 499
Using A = 248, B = 251.3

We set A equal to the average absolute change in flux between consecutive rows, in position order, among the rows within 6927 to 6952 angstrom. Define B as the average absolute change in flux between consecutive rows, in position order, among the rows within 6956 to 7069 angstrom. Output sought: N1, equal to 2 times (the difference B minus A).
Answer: 1.18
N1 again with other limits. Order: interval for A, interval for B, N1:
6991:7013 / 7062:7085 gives 1.87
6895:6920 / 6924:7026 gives -2.78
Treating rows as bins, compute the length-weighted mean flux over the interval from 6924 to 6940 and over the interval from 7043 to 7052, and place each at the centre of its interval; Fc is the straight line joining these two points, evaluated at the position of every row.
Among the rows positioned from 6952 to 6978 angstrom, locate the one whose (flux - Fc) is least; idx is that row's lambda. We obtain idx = 6969.93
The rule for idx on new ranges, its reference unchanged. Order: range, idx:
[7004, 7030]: 7015.01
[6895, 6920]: 6906.03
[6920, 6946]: 6928.33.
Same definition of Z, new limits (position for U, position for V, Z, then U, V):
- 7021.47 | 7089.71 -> 2.343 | 2.35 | 2.34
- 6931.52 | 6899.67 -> 2.395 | 2.38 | 2.41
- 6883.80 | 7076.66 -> 2.368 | 2.39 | 2.34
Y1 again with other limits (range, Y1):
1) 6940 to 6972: 2.39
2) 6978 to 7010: 2.38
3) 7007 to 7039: 2.36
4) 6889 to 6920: 2.40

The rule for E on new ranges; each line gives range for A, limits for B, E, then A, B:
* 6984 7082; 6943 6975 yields 482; 231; 251.3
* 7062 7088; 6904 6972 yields 488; 228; 259.9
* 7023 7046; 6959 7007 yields 484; 232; 251.3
